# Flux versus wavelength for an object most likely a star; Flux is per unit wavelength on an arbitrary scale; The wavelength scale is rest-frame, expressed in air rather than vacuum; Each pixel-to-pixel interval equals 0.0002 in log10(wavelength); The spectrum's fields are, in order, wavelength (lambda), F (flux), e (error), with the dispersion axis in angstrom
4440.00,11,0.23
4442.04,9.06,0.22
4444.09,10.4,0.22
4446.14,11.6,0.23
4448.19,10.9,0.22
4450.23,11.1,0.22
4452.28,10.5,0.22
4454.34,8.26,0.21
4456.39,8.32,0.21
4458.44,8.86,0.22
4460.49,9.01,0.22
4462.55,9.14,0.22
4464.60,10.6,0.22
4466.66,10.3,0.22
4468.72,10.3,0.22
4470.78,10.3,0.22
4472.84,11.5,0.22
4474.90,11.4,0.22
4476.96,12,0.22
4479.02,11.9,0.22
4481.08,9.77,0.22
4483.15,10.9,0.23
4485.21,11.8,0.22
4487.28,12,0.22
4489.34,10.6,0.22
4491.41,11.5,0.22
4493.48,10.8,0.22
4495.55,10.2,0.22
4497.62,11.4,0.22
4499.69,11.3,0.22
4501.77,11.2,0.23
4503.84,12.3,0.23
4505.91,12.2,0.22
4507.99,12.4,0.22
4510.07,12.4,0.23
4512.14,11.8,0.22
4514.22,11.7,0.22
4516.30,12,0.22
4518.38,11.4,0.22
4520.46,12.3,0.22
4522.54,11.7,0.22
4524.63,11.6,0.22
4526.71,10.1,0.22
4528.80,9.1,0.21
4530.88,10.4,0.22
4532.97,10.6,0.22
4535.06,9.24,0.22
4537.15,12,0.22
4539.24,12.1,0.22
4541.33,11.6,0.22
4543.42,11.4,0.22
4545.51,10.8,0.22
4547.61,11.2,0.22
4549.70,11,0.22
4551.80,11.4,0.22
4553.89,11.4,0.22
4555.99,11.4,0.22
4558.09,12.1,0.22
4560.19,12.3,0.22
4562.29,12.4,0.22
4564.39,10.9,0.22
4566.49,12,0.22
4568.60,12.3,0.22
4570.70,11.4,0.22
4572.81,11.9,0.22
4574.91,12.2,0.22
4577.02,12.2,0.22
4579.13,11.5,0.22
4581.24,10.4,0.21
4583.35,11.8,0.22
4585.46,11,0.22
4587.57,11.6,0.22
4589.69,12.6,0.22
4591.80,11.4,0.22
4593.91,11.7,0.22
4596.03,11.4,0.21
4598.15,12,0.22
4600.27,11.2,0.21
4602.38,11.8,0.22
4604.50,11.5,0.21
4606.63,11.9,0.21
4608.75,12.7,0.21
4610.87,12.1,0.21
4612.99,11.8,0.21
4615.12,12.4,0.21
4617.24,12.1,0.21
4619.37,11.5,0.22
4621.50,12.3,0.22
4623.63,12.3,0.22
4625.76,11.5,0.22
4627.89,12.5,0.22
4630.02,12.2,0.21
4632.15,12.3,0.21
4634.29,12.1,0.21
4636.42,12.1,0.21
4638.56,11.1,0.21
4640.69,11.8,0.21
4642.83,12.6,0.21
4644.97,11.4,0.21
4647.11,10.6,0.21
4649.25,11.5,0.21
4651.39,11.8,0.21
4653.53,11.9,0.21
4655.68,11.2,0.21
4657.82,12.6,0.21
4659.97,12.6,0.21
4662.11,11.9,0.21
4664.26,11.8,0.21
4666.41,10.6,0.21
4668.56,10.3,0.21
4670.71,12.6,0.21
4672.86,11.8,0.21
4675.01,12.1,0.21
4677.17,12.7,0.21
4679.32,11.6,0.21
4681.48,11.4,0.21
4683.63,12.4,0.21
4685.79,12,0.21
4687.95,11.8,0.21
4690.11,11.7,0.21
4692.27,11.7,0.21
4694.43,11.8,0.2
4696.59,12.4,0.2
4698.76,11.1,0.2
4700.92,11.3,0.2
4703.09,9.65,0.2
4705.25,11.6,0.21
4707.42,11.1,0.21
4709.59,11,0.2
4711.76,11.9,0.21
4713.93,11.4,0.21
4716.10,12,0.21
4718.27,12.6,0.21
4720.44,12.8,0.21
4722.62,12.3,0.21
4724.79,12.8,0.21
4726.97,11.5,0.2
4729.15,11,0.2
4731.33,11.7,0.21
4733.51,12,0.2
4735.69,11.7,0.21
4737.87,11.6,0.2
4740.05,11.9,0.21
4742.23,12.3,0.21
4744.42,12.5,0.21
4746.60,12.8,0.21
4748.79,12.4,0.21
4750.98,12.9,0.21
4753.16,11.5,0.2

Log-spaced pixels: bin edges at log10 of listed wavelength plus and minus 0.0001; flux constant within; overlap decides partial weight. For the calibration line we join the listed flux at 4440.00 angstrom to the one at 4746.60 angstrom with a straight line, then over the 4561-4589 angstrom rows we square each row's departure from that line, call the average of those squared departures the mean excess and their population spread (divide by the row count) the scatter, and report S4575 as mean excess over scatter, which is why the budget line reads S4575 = 0.71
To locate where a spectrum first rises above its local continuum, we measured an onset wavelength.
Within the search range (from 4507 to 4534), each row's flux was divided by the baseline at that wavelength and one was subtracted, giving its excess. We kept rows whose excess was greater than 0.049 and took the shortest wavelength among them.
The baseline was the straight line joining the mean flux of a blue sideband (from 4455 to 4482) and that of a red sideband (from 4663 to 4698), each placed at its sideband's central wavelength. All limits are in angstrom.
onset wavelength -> 4507.99 angstrom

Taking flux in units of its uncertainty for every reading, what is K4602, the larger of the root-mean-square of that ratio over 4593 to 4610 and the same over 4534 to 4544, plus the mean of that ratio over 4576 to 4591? 108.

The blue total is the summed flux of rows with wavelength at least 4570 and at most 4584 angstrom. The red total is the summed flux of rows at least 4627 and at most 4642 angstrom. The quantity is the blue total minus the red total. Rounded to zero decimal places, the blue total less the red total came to -3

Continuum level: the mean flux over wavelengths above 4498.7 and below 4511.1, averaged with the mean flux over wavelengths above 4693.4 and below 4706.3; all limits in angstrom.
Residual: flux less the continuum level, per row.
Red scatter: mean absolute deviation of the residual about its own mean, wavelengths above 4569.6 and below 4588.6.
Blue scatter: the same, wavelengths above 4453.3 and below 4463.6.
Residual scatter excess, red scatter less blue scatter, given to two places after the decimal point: 0.08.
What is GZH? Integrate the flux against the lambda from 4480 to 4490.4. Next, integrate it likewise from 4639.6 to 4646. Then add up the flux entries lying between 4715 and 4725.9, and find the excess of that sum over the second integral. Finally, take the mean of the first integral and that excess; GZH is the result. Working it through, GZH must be 50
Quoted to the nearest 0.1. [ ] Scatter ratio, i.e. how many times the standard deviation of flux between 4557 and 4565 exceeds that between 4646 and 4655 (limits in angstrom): 1.2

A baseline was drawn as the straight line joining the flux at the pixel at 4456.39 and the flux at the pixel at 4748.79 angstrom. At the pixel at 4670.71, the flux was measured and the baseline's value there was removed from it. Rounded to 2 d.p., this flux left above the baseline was 1.29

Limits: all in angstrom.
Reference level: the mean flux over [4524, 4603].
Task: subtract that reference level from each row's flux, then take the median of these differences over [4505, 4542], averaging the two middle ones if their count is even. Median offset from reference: 0.29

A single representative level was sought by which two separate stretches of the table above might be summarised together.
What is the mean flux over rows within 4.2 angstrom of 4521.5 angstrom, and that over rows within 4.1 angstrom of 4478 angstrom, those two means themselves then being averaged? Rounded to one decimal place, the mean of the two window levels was 11.5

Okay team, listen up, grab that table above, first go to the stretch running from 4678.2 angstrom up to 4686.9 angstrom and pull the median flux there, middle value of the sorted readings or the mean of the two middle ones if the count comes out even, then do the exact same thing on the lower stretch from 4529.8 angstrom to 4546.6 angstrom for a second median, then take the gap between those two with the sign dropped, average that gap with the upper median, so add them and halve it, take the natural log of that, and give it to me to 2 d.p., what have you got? 1.83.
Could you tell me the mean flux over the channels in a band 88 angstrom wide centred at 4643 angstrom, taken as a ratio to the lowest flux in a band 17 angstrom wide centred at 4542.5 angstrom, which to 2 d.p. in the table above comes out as 1.28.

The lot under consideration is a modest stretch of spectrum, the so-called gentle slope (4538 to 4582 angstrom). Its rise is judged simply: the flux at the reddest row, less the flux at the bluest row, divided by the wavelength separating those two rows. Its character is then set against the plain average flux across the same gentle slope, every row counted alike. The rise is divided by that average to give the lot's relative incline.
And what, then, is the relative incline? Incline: -0.0035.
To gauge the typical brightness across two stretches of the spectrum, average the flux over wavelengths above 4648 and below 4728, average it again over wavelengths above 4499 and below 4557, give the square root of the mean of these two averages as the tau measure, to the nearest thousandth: 3.400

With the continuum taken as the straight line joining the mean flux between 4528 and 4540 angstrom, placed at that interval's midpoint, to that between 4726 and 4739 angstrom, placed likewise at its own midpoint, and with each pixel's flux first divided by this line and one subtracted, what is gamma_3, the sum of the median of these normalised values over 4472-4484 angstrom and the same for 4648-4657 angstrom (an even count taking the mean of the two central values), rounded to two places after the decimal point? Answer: 0.16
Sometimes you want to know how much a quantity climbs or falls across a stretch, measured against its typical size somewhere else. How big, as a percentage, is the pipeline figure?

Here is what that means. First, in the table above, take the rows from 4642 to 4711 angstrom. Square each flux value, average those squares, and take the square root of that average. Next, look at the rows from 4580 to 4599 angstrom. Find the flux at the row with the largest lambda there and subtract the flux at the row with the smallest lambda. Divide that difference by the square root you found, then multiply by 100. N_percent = 14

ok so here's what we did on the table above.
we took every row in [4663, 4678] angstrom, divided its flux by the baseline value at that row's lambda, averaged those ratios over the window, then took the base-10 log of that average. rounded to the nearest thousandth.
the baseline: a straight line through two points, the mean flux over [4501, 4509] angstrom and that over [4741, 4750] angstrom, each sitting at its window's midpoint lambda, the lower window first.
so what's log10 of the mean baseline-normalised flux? -0.024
